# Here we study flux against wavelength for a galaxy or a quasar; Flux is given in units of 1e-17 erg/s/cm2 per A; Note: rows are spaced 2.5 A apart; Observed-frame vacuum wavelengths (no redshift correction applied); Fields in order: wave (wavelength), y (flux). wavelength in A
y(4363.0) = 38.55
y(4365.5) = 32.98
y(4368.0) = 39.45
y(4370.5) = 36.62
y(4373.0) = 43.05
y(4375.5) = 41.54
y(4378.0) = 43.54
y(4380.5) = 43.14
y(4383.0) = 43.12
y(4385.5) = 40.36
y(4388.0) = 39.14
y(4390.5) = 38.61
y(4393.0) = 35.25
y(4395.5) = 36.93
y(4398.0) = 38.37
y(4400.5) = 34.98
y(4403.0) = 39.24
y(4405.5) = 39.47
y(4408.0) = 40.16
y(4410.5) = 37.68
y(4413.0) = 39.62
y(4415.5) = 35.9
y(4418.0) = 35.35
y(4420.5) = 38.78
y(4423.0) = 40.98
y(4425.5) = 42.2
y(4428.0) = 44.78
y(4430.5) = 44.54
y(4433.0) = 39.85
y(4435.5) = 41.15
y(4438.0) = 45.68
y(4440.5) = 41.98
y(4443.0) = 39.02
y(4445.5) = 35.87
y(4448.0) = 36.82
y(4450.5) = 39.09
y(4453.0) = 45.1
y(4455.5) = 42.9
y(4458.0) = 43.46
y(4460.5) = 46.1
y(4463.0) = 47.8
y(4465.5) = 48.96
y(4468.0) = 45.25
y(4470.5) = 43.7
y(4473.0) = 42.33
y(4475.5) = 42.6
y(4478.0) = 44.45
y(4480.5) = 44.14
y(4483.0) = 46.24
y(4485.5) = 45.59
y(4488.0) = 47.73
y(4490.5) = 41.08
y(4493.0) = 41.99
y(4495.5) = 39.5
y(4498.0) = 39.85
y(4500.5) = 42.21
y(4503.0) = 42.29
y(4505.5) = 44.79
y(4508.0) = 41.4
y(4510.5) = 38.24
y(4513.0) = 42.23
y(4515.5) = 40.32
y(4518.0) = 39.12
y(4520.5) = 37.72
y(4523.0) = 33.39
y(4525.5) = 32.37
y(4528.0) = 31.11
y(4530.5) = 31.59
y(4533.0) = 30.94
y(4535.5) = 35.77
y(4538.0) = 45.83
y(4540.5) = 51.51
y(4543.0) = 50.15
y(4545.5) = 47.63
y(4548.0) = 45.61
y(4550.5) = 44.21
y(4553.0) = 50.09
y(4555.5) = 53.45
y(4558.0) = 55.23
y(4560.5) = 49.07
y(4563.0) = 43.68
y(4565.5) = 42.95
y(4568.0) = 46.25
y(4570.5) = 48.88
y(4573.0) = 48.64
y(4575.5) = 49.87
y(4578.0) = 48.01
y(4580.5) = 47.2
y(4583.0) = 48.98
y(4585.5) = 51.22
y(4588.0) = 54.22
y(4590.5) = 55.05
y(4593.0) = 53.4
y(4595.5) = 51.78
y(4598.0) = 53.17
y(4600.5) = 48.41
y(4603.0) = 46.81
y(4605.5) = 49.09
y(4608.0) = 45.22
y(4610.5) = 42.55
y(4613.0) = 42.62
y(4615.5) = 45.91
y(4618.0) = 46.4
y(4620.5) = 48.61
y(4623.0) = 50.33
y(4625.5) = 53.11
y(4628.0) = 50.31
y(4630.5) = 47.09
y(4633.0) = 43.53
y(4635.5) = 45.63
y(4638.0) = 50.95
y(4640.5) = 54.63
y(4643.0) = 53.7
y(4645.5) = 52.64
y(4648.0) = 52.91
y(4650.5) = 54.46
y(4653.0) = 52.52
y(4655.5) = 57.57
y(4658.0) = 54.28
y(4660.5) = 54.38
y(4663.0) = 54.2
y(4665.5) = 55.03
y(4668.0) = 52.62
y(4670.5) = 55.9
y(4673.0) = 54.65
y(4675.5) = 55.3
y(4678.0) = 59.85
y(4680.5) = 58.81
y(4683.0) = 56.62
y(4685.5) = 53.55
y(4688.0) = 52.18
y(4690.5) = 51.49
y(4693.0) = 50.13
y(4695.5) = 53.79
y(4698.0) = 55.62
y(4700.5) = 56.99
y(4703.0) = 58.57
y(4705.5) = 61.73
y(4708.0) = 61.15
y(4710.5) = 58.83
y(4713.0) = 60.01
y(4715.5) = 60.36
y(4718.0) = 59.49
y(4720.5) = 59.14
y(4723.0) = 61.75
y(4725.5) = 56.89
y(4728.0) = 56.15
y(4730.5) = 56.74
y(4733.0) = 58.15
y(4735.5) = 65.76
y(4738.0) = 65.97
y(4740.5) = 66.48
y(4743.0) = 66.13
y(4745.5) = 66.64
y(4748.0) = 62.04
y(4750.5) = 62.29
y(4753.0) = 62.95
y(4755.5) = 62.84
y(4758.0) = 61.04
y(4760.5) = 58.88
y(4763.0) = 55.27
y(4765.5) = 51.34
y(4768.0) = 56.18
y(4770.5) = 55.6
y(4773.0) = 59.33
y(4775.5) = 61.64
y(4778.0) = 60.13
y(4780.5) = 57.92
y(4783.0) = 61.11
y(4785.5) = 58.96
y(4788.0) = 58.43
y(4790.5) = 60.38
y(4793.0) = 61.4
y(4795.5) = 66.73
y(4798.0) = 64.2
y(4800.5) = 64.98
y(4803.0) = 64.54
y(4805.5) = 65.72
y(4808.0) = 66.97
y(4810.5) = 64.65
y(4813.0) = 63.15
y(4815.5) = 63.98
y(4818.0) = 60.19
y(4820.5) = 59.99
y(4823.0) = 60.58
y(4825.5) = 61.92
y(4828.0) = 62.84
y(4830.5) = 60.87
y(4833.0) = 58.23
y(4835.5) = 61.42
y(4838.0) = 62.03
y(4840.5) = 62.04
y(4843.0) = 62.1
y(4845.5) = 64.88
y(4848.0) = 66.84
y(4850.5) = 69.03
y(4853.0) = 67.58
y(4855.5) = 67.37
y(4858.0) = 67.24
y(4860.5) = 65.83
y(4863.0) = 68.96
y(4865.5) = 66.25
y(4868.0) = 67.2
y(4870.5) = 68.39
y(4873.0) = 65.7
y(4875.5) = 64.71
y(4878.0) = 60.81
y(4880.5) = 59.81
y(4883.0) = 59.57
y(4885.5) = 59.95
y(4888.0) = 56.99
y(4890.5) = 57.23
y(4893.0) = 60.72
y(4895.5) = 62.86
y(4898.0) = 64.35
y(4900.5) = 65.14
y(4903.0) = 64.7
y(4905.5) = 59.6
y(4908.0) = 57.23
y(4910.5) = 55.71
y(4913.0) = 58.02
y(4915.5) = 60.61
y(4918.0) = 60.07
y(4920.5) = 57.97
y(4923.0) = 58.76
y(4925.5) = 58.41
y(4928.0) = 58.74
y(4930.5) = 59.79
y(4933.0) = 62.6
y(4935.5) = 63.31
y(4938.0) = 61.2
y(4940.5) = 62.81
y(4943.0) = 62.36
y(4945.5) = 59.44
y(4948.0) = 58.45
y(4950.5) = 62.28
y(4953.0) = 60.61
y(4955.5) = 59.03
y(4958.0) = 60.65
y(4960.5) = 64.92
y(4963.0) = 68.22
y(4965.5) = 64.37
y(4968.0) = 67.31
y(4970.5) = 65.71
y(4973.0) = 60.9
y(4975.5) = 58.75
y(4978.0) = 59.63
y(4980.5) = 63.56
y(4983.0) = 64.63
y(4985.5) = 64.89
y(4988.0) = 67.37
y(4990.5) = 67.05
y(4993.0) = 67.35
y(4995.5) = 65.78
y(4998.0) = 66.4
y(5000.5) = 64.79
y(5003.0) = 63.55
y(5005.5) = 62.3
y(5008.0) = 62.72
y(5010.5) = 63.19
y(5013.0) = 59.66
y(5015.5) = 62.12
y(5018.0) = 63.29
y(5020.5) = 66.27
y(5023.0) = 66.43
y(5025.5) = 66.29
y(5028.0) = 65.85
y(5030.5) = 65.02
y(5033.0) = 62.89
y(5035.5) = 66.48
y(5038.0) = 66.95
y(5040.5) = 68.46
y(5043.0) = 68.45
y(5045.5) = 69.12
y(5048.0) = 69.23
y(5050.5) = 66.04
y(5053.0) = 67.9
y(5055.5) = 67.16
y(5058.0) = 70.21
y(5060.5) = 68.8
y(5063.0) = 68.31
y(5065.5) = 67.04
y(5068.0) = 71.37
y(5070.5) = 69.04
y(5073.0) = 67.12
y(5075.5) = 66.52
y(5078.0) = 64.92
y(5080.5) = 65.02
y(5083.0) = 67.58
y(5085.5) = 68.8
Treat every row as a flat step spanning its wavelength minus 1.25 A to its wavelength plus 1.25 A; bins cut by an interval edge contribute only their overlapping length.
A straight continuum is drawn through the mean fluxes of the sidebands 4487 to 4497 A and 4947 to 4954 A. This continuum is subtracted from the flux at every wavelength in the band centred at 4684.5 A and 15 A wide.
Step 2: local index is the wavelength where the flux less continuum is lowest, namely 4690.5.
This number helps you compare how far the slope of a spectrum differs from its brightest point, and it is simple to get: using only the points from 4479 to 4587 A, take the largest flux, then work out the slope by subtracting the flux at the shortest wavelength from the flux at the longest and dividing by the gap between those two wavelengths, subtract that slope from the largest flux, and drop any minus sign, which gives 55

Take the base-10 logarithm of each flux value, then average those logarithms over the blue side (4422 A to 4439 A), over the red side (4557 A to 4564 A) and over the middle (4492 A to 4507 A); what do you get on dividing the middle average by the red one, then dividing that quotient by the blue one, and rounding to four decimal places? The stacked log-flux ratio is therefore 0.5878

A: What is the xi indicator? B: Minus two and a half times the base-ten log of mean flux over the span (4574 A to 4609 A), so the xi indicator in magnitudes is -4.25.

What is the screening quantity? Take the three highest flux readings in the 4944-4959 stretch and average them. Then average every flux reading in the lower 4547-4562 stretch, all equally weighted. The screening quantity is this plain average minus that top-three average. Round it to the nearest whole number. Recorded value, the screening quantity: -12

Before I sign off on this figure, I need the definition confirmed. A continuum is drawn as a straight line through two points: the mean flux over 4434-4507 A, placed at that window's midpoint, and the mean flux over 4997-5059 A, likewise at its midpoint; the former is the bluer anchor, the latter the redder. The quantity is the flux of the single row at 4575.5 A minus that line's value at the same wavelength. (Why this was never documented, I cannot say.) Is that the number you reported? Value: 2.6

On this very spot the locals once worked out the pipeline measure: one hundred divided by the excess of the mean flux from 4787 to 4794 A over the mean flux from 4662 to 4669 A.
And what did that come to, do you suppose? 16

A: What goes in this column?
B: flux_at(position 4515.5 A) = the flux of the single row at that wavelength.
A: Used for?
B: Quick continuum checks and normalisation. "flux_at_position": 40.32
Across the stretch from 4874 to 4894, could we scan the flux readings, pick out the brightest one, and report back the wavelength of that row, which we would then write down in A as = 4875.5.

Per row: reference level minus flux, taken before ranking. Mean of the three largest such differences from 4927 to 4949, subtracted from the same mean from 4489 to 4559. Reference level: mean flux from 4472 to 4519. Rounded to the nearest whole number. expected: 28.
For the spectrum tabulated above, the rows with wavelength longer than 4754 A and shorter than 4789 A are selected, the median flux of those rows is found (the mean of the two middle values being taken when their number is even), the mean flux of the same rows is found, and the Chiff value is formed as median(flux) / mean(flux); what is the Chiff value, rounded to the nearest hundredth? 1.01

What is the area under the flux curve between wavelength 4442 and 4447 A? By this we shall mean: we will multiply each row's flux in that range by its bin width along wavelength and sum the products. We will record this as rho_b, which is 187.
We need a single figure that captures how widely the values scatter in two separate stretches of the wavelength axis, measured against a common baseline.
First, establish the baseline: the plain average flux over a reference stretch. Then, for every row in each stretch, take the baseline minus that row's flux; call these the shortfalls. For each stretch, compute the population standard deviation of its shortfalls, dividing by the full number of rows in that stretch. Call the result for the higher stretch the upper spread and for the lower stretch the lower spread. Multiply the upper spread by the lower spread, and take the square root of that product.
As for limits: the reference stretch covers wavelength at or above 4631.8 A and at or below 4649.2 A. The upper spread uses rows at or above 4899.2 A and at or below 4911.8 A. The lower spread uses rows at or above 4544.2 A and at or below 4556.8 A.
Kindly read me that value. 3.6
